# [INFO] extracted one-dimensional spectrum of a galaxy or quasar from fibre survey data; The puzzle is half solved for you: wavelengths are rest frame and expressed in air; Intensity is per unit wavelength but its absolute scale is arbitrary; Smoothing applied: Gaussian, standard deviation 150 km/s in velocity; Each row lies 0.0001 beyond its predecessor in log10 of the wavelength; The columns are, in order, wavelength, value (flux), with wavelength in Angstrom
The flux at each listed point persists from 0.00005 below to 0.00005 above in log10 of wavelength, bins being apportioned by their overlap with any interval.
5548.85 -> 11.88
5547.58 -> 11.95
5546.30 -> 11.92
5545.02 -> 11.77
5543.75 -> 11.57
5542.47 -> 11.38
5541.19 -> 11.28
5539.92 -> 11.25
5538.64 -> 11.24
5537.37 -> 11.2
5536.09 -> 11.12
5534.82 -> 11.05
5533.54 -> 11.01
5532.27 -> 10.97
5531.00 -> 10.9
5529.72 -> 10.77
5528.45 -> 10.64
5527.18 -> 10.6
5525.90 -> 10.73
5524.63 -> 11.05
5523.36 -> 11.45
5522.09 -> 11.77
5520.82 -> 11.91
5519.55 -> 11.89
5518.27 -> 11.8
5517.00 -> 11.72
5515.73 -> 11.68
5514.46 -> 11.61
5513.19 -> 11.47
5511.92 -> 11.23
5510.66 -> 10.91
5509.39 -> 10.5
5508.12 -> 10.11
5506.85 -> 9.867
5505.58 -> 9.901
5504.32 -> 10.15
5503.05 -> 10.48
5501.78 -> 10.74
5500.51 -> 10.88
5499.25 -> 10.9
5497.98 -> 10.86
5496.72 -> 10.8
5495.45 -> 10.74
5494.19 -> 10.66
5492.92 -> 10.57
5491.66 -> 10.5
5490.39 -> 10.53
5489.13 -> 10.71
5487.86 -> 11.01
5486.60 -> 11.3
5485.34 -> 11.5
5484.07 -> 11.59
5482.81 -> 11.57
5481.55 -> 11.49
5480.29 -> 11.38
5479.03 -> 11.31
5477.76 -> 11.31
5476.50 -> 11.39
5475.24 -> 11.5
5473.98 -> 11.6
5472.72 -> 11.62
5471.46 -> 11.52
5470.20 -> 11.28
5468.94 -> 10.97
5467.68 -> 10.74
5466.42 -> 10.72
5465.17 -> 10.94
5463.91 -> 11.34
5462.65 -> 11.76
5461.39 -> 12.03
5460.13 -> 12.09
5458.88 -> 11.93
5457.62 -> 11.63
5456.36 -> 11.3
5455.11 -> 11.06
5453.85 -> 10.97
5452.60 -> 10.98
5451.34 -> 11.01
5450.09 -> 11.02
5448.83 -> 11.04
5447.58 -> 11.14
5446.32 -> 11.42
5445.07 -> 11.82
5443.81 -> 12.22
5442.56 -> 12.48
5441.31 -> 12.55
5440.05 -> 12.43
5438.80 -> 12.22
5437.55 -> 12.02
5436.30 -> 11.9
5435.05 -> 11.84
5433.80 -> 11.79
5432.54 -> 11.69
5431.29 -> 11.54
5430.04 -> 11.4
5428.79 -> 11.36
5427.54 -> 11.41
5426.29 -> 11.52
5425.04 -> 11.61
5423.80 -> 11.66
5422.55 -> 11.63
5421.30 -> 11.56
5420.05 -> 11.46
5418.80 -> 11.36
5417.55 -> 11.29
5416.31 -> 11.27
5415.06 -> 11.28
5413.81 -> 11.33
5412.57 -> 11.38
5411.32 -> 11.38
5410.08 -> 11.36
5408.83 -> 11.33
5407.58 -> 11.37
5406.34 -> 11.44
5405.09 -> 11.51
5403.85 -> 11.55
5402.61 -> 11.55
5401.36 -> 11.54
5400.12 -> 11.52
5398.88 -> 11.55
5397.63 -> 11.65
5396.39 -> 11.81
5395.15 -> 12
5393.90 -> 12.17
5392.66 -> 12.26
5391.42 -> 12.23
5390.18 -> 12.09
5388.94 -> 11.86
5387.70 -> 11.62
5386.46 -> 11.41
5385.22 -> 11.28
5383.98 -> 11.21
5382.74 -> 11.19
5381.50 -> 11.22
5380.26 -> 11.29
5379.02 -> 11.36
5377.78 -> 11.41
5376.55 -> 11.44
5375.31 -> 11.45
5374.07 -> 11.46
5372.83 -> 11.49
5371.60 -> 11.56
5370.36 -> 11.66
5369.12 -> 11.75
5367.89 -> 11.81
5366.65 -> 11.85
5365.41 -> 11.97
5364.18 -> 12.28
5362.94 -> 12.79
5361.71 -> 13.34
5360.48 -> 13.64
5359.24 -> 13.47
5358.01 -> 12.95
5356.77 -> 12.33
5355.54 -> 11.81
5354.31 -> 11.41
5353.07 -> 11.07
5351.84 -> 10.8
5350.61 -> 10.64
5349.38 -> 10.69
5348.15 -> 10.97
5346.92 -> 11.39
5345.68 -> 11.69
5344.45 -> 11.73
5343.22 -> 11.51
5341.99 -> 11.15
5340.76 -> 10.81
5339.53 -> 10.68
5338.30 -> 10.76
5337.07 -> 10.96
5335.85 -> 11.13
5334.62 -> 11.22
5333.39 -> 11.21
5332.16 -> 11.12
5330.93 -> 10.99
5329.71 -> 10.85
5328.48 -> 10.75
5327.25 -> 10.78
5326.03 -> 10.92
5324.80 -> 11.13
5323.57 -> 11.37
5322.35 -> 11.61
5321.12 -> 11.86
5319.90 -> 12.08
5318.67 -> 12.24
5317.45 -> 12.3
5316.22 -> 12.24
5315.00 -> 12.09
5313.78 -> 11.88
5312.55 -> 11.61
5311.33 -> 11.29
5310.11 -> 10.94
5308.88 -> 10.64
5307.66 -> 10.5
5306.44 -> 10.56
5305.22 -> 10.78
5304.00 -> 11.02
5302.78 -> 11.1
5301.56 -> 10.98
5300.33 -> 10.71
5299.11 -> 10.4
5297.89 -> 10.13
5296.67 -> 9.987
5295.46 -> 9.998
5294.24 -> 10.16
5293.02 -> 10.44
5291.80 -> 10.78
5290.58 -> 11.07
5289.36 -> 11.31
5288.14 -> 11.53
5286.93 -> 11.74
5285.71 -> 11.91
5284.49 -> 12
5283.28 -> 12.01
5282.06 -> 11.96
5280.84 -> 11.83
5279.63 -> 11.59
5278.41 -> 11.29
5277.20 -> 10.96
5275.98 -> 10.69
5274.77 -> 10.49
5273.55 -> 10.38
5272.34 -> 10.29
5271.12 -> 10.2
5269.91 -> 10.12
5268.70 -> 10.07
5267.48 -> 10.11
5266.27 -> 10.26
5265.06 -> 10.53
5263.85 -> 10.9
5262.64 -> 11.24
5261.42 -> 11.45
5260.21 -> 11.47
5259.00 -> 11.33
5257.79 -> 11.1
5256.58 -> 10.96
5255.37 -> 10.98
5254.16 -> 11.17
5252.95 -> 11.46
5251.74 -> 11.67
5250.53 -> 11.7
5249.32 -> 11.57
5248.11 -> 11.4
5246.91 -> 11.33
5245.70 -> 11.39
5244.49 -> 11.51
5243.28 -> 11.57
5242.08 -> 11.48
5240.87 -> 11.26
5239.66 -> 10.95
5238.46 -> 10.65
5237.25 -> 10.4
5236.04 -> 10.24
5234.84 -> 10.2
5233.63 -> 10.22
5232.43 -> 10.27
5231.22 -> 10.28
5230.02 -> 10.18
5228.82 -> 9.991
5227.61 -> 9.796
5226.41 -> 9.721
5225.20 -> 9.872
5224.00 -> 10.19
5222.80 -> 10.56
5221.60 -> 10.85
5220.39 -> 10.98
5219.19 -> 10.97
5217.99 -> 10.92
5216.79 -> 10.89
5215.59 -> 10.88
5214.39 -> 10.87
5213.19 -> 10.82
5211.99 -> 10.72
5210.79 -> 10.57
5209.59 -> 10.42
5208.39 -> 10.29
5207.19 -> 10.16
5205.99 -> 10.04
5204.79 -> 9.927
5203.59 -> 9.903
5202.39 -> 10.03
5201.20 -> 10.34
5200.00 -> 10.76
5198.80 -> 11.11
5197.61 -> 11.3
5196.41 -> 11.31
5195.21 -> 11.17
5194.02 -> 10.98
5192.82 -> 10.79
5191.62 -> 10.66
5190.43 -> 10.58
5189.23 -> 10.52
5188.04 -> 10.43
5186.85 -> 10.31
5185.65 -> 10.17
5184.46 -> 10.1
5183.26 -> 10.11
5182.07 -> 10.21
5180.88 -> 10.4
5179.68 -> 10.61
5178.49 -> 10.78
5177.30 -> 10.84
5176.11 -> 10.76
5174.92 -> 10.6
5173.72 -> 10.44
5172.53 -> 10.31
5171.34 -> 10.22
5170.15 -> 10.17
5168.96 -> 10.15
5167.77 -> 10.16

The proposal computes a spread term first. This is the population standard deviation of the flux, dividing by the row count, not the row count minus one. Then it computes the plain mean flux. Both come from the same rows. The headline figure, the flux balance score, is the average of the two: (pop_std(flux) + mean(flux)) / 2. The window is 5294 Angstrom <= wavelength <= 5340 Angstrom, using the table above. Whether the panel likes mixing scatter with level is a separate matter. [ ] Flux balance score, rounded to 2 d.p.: 5.85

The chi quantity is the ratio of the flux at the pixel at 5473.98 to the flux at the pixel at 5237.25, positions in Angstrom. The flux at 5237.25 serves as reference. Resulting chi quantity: 1.12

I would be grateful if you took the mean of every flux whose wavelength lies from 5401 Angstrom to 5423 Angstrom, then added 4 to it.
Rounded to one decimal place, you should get 15.4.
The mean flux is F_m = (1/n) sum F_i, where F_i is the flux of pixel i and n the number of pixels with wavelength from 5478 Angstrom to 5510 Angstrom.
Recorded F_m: 10.8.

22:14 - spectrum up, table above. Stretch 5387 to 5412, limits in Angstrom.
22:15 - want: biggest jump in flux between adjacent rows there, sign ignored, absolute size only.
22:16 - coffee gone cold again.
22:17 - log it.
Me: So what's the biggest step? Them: 0.24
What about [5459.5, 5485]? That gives 0.42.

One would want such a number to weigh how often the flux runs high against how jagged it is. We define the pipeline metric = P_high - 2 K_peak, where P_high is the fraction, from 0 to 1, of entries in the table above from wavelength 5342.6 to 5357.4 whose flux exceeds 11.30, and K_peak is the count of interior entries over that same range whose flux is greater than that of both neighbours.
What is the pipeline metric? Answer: -1.4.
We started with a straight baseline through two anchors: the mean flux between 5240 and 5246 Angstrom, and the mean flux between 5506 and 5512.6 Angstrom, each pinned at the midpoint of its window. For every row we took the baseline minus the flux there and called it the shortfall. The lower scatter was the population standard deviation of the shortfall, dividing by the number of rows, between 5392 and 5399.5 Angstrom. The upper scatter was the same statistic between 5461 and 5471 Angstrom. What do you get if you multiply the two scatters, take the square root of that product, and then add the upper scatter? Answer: 0.8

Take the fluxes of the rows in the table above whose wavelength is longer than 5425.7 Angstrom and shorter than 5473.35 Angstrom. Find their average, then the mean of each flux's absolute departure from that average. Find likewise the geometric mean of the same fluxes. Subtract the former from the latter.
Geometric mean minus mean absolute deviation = 11.1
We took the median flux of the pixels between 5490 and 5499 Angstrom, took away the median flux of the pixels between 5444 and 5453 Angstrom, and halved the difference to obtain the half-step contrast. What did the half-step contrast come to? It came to -0.19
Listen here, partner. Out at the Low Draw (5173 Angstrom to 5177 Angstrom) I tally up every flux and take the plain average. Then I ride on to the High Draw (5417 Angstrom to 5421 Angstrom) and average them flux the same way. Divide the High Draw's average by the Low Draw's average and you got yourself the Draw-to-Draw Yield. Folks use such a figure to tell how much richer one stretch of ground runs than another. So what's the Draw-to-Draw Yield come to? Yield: 1.07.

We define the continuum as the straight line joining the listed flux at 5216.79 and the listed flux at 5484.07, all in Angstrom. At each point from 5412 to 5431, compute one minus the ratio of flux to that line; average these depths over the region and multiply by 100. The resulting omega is 0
